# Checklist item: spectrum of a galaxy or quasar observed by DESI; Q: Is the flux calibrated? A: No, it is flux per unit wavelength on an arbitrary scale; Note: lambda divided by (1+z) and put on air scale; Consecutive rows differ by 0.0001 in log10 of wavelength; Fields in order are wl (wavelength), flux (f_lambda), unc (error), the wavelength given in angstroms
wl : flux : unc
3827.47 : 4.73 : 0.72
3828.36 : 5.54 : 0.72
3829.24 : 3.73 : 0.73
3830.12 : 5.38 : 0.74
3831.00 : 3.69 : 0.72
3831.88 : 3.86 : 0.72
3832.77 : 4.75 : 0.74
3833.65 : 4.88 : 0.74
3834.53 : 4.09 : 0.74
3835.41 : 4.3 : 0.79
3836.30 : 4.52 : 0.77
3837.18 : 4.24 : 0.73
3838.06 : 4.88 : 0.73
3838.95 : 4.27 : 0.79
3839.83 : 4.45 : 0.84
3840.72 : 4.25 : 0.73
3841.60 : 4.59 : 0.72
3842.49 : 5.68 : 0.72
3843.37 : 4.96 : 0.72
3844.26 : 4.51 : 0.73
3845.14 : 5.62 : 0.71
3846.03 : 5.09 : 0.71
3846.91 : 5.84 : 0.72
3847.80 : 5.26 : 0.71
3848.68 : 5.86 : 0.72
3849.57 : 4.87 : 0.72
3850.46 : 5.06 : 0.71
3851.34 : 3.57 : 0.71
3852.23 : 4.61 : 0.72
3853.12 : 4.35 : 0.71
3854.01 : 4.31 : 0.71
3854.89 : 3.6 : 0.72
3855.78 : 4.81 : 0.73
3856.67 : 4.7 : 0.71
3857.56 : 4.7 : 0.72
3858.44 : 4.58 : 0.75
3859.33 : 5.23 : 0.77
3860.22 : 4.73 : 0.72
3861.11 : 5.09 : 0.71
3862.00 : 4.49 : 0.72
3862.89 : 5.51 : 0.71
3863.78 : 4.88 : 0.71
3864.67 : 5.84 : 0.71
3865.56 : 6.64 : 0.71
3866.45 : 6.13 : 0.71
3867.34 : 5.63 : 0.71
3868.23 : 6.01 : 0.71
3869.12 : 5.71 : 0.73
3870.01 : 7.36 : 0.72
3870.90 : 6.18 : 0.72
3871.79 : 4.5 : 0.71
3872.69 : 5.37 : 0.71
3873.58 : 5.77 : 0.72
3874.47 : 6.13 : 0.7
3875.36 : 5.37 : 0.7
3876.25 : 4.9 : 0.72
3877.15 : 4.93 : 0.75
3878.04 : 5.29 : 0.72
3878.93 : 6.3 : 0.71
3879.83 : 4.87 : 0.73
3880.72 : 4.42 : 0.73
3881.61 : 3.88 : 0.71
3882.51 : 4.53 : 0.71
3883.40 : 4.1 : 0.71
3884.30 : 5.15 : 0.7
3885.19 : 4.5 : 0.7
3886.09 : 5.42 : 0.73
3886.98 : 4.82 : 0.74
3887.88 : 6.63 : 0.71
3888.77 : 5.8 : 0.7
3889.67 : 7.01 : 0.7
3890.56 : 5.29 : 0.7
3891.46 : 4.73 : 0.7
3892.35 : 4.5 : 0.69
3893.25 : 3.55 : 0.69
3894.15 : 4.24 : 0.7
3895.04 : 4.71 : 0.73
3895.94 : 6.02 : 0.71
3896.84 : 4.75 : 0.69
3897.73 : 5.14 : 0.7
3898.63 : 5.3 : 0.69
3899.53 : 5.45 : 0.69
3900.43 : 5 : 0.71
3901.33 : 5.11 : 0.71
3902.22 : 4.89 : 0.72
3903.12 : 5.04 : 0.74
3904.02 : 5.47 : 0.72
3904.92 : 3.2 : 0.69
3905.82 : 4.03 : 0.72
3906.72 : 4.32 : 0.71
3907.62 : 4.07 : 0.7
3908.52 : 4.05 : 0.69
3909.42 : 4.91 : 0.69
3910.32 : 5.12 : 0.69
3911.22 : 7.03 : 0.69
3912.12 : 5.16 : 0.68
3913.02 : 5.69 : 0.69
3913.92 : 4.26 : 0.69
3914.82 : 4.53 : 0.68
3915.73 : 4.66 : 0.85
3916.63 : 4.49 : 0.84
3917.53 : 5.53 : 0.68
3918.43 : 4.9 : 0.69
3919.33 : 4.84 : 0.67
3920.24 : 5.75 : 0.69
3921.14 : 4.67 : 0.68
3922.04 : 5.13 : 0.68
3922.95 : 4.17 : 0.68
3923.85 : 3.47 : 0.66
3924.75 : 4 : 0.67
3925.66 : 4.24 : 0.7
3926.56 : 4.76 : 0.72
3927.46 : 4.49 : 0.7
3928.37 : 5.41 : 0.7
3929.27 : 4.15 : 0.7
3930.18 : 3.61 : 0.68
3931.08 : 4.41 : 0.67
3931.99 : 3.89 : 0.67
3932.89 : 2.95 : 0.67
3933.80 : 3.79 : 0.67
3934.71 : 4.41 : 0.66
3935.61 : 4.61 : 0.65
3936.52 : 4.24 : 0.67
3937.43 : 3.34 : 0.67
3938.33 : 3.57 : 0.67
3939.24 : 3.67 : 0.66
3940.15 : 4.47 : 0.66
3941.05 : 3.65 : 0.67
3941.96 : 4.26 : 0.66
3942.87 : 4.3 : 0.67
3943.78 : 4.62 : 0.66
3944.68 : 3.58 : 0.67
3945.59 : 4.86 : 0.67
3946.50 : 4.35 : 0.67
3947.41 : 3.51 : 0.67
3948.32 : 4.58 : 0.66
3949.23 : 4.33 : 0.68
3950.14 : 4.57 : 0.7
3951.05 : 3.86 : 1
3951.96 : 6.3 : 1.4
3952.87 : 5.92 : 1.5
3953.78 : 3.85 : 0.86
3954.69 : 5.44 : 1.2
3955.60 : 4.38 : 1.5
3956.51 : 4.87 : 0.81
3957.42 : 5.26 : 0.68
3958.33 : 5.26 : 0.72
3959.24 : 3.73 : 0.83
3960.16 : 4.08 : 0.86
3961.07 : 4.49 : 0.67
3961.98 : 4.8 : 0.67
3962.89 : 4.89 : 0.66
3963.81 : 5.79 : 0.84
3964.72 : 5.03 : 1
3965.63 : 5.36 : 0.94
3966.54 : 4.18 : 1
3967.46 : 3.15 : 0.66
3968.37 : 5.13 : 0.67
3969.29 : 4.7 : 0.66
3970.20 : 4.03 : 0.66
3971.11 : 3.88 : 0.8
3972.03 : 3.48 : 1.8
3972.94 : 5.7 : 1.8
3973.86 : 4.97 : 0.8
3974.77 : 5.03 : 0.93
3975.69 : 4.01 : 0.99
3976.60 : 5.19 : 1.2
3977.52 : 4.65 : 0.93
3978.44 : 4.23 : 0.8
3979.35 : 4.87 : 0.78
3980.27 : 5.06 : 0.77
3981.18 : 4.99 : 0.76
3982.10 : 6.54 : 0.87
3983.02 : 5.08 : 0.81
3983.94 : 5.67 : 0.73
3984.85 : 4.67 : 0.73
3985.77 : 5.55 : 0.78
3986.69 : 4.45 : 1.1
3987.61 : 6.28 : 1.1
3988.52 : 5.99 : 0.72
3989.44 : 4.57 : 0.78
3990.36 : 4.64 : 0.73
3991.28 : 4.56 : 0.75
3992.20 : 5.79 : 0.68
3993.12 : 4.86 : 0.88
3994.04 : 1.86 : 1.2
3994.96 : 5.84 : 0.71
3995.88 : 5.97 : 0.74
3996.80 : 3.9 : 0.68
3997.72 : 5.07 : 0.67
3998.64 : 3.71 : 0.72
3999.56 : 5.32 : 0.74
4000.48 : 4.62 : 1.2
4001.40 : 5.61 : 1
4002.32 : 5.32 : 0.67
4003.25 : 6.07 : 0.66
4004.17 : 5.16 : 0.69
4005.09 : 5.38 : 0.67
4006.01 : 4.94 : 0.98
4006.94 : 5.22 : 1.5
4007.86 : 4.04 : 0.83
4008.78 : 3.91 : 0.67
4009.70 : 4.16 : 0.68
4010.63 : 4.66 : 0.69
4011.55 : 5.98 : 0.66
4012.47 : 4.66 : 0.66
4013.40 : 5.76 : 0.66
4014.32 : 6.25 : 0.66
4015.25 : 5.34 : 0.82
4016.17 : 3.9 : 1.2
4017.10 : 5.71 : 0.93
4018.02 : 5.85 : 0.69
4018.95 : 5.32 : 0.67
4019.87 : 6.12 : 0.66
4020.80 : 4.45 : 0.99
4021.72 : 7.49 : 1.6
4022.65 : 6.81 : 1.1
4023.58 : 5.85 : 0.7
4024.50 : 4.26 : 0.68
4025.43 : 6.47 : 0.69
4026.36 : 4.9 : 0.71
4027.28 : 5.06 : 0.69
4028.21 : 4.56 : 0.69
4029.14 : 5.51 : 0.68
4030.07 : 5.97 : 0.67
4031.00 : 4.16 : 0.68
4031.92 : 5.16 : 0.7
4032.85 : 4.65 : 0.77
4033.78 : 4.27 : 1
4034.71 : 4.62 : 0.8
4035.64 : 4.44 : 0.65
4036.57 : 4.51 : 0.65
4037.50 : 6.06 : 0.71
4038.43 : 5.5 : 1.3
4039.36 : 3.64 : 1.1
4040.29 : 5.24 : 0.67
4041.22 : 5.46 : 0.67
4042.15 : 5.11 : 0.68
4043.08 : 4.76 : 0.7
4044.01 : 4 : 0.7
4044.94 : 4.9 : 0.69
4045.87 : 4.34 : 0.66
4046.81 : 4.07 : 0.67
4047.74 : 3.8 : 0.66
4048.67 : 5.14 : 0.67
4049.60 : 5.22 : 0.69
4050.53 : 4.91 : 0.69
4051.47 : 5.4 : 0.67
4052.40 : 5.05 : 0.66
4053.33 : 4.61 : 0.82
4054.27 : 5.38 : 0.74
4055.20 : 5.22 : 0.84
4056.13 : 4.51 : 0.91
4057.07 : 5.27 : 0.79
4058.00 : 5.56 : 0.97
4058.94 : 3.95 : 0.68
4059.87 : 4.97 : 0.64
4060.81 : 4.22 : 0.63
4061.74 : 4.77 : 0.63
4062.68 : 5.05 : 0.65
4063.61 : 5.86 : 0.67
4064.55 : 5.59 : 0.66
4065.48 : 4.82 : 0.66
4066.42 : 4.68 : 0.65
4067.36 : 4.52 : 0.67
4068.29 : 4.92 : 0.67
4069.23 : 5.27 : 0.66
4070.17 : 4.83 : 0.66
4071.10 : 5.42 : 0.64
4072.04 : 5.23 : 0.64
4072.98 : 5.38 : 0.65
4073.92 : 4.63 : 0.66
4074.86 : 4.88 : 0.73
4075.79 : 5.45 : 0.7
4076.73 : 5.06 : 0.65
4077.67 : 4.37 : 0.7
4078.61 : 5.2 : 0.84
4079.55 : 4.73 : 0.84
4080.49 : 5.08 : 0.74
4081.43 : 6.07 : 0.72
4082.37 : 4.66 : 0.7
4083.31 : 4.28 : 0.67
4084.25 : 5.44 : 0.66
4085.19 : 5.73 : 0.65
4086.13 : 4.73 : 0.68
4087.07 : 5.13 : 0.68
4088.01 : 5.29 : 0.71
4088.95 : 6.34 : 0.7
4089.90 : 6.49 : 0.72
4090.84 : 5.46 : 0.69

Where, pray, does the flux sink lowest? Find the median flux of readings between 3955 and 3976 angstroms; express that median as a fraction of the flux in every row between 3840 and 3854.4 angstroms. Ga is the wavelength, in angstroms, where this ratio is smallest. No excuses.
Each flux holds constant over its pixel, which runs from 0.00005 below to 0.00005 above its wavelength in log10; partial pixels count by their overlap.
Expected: 3848.68 angstroms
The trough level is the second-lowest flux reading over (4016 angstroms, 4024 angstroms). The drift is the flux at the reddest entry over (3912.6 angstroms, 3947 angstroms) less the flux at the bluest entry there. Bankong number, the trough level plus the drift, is 3.1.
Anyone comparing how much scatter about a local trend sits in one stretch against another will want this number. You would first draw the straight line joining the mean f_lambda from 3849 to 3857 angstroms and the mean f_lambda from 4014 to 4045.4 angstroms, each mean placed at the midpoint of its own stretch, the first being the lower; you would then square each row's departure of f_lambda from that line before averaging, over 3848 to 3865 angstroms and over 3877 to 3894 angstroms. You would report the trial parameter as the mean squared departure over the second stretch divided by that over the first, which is 2.2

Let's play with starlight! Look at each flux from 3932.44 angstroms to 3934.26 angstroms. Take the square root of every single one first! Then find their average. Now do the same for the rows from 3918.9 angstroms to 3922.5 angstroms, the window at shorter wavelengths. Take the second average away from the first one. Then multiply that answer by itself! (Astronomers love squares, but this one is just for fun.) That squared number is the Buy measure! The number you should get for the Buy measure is 0.18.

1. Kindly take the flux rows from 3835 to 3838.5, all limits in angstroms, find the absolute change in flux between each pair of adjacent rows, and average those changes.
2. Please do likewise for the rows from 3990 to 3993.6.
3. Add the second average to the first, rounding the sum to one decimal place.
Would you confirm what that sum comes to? 1.1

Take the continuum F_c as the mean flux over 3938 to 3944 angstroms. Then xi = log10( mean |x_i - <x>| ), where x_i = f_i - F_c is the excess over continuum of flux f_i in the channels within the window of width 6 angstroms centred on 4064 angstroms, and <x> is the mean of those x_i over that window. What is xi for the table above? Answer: -0.40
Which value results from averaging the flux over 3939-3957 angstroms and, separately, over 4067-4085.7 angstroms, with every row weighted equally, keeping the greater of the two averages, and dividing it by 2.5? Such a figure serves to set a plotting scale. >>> 2.02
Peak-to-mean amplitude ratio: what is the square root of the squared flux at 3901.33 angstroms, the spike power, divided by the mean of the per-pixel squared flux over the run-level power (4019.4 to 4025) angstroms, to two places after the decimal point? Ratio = 0.86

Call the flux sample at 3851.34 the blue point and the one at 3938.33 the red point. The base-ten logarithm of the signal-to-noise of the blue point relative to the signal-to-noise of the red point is -0.025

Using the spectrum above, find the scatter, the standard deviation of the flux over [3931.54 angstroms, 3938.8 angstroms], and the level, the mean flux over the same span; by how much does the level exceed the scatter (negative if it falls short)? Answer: 3.3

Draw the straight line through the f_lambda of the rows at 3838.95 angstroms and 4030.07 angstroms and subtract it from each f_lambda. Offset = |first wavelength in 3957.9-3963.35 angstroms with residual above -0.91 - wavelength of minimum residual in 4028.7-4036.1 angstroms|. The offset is 72.7 angstroms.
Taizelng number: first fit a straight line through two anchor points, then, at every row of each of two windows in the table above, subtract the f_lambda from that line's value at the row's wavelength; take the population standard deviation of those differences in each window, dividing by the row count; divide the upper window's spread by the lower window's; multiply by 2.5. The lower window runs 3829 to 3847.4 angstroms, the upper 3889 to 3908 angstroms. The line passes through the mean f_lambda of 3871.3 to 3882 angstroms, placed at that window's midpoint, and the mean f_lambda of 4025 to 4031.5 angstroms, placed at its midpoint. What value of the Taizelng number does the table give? 3.4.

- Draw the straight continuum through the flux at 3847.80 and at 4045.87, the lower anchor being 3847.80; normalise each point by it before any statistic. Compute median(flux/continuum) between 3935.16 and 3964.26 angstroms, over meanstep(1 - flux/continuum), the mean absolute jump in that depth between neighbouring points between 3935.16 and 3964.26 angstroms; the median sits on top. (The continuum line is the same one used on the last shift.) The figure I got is 6.2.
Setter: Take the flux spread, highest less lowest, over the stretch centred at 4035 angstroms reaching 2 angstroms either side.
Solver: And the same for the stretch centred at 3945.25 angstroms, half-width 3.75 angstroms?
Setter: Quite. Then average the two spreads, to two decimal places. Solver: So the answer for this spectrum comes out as 0.85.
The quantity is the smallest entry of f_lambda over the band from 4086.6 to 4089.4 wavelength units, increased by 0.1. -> 5.2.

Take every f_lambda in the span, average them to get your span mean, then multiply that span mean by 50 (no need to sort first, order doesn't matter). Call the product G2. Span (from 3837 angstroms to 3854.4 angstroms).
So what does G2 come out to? 241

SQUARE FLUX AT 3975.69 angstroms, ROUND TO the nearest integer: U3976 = 16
